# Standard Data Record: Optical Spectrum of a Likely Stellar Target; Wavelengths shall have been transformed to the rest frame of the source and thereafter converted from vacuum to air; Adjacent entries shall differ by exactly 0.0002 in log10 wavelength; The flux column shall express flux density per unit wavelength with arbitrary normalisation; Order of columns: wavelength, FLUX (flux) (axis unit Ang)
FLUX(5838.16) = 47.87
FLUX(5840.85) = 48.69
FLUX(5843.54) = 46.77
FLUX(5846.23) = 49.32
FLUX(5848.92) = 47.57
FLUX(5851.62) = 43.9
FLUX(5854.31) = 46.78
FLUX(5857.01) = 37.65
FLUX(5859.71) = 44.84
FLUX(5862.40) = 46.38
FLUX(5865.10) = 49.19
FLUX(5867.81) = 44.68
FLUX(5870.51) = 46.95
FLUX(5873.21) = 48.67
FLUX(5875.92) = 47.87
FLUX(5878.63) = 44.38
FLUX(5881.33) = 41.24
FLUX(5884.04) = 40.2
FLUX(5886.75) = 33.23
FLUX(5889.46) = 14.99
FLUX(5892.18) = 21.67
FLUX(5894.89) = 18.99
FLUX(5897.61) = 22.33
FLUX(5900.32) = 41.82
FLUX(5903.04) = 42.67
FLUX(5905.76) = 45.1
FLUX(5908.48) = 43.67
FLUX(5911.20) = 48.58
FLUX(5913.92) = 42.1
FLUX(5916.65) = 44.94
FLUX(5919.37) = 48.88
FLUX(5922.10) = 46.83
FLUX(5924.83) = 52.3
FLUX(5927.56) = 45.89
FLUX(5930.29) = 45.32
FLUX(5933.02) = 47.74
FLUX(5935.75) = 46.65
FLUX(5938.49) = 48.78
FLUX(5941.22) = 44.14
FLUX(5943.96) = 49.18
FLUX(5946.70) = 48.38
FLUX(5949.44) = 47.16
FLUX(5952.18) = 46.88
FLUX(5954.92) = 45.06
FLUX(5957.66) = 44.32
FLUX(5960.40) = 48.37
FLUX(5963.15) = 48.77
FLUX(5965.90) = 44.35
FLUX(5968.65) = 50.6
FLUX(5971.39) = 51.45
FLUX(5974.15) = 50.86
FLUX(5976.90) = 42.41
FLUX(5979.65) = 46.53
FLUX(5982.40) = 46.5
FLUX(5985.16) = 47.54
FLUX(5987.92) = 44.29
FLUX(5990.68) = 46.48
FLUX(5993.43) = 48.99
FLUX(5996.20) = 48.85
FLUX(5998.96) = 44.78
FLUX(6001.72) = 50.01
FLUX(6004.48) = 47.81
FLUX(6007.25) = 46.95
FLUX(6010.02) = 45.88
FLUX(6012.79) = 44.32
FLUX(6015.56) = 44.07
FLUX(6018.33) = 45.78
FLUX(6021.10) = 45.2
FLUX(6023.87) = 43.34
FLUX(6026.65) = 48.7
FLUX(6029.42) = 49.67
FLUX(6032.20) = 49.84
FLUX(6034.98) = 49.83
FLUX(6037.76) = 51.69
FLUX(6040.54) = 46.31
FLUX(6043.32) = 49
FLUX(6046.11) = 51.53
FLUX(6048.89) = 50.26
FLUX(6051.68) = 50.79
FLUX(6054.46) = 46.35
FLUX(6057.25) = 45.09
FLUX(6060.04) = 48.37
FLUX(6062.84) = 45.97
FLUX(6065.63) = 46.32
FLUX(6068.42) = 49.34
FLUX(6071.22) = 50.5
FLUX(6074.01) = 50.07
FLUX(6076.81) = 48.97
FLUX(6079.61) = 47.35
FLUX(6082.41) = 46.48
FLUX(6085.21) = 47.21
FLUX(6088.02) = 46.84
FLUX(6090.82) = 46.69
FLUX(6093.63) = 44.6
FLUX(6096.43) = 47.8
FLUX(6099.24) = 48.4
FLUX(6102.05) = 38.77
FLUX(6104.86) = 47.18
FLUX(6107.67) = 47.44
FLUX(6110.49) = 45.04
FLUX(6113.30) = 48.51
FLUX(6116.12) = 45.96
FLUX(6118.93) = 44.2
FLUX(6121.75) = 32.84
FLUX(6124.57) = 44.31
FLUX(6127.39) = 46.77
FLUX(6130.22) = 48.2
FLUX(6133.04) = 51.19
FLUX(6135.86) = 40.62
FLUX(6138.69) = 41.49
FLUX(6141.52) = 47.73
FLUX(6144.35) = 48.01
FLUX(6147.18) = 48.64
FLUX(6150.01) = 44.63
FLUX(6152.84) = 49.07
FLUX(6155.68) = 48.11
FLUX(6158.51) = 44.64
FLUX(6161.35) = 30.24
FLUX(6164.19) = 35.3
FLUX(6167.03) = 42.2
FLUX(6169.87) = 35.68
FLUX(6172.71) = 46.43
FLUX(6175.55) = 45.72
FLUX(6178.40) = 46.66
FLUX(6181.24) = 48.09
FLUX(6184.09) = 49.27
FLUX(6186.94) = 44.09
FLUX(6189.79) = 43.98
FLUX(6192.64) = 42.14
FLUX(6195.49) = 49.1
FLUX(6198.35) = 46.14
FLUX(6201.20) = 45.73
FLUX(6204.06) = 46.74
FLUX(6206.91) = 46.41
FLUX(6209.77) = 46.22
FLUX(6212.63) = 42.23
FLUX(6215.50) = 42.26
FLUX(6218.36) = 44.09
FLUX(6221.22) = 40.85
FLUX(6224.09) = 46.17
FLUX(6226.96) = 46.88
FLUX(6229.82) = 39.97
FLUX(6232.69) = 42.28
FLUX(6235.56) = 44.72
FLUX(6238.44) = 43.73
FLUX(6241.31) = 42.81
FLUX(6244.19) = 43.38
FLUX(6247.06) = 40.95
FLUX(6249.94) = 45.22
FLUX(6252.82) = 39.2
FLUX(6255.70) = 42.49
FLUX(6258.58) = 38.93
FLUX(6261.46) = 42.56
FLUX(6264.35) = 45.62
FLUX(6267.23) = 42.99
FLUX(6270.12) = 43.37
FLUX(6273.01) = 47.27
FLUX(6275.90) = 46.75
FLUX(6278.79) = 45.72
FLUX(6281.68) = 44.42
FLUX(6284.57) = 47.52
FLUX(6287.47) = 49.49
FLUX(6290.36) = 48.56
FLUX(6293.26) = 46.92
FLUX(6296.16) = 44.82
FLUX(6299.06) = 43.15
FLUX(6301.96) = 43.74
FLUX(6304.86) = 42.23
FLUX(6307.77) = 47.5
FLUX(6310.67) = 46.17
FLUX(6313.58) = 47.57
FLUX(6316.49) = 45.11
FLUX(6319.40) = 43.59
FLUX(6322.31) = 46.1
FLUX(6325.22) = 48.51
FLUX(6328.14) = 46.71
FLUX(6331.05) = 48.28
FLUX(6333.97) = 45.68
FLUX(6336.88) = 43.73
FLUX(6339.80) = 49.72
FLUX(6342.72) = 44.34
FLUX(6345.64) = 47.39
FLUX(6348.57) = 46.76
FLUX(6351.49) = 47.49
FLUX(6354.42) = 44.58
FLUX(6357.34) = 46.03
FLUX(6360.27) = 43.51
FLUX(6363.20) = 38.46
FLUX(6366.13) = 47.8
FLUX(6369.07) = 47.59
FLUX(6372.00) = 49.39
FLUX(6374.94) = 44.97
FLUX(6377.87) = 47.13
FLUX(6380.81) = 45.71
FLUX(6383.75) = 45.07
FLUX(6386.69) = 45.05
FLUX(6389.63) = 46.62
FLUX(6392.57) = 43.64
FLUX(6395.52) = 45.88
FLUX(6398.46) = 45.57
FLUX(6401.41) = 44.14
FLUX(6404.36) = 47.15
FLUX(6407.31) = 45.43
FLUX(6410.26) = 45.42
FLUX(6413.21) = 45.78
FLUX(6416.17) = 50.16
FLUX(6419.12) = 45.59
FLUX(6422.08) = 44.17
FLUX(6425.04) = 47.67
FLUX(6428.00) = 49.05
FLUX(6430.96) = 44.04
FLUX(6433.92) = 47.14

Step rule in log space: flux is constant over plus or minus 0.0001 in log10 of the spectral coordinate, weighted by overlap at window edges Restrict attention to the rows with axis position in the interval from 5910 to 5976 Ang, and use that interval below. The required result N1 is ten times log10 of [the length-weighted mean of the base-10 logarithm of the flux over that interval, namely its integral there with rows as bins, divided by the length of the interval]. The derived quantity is 2.24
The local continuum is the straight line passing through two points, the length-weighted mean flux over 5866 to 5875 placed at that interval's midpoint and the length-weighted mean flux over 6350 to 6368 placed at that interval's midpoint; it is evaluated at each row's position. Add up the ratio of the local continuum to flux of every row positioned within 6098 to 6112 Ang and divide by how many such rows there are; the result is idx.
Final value 1.02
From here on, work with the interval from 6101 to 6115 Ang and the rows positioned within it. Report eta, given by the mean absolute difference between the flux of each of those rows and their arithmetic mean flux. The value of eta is 2.8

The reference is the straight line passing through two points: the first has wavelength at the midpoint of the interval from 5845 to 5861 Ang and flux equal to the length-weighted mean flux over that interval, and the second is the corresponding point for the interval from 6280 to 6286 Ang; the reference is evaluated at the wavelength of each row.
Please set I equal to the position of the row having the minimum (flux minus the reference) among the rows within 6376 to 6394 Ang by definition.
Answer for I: 6392.57 Ang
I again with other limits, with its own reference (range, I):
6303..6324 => 6304.86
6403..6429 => 6422.08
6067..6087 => 6082.41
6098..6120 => 6102.05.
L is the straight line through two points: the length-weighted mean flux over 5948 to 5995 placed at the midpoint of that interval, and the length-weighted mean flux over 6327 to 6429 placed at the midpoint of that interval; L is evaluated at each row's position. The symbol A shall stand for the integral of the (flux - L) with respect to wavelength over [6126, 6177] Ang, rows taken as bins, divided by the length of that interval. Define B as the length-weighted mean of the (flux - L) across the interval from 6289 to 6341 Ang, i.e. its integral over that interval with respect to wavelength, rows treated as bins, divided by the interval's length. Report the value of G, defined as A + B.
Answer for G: -3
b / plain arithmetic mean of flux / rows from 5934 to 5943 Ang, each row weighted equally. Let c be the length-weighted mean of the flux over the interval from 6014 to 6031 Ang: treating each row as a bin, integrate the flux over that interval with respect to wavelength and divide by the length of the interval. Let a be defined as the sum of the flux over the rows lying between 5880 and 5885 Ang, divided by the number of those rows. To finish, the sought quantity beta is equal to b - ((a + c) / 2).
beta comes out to 3.1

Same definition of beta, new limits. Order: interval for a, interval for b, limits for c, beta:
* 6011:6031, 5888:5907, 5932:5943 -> -16.7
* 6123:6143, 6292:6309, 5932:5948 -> -1.9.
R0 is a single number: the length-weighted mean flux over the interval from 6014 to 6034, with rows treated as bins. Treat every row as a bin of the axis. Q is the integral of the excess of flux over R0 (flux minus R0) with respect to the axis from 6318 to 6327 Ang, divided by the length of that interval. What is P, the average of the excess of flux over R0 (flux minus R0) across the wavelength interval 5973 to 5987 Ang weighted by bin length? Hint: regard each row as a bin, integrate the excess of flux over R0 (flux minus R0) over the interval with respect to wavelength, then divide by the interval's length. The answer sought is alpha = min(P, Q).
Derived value -0.6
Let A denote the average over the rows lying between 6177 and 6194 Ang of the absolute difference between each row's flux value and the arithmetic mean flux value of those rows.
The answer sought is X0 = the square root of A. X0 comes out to 1.52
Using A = 2.30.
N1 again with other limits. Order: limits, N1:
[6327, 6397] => 2.20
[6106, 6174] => 2.15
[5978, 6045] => 2.24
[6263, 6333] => 2.21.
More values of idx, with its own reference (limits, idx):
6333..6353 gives 0.97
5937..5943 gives 1.01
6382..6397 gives 0.99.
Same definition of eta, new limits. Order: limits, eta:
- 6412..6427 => 1.8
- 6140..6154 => 1.2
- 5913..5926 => 2.9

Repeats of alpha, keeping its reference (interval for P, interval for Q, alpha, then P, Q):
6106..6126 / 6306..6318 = -2.6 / -2.6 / -0.2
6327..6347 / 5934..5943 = -0.2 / -0.2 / 0.0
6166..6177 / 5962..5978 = -4.2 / -4.2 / 1.5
